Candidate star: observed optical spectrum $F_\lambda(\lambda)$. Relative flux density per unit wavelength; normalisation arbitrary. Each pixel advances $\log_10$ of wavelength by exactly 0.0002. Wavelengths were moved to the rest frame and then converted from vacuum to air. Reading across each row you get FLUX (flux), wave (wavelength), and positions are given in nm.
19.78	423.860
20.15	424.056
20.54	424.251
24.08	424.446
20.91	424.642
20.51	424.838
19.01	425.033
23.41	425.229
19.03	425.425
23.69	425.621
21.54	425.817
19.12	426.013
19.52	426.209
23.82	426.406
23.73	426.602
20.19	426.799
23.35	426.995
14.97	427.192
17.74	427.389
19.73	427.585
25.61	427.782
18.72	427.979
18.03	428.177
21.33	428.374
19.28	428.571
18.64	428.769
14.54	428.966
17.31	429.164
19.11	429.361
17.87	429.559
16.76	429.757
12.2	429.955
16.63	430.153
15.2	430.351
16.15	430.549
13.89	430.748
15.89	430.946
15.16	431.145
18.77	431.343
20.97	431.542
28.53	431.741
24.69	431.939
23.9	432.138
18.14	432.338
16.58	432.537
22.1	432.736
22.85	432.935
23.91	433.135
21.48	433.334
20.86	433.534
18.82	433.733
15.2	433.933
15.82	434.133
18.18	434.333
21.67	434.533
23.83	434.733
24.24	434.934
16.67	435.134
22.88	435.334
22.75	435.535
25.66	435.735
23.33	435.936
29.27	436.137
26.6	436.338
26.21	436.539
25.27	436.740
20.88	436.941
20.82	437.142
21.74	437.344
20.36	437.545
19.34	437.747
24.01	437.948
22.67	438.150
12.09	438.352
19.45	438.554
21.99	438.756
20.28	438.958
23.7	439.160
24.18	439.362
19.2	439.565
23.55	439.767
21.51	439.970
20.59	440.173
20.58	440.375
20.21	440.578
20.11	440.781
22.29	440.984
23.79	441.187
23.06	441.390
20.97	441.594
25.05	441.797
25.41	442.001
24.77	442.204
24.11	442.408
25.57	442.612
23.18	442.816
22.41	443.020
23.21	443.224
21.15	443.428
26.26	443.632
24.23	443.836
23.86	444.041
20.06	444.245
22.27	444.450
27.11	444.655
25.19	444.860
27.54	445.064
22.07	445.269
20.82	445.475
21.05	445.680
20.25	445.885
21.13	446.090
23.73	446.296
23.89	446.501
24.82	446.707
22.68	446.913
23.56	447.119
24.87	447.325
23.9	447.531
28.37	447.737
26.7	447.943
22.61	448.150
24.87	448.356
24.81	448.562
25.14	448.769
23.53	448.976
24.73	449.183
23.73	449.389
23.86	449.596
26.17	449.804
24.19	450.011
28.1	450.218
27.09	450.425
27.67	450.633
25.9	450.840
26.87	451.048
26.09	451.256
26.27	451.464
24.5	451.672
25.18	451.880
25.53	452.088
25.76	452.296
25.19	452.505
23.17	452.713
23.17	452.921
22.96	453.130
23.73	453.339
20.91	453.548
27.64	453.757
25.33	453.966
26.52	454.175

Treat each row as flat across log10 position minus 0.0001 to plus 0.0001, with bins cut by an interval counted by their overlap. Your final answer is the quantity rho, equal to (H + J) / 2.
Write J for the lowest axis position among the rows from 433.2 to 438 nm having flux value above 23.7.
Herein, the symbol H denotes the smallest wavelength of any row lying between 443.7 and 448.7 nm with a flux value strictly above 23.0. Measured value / 439.28 nm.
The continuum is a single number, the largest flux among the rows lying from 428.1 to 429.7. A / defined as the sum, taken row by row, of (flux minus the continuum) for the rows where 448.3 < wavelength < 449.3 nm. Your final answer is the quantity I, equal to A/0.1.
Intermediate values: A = 16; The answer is 164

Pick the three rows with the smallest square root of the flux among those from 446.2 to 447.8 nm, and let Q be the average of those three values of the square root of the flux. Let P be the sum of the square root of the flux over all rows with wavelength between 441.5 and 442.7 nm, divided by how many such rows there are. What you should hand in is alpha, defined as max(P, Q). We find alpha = 4.93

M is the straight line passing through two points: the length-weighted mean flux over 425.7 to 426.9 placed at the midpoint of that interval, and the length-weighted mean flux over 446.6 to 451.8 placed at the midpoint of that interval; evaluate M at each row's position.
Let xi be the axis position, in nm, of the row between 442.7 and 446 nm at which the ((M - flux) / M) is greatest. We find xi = 445.885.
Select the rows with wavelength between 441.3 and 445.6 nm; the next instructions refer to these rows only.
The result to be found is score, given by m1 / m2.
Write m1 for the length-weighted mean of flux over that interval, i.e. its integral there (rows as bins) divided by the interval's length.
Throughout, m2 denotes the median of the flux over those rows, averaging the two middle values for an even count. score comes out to 0.99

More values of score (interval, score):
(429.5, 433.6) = 1.06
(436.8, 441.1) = 1.01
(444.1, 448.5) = 1.00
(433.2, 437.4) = 1.01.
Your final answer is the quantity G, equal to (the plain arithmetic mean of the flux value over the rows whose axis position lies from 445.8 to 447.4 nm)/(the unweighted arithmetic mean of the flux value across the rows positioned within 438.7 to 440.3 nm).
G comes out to 1.06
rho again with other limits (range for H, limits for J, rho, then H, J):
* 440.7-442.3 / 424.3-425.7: 432.82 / 441.187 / 424.446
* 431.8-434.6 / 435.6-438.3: 433.84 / 431.939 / 435.735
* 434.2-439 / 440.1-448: 437.96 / 434.733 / 441.187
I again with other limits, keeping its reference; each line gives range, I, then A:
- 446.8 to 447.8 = 167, 17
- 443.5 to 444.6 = 100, 10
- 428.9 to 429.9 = -211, -21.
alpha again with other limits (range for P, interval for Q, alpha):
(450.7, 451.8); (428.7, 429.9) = 5.09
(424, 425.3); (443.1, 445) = 4.60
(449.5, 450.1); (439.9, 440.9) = 4.97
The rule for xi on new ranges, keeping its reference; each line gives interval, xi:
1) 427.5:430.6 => 429.955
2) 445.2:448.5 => 445.885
